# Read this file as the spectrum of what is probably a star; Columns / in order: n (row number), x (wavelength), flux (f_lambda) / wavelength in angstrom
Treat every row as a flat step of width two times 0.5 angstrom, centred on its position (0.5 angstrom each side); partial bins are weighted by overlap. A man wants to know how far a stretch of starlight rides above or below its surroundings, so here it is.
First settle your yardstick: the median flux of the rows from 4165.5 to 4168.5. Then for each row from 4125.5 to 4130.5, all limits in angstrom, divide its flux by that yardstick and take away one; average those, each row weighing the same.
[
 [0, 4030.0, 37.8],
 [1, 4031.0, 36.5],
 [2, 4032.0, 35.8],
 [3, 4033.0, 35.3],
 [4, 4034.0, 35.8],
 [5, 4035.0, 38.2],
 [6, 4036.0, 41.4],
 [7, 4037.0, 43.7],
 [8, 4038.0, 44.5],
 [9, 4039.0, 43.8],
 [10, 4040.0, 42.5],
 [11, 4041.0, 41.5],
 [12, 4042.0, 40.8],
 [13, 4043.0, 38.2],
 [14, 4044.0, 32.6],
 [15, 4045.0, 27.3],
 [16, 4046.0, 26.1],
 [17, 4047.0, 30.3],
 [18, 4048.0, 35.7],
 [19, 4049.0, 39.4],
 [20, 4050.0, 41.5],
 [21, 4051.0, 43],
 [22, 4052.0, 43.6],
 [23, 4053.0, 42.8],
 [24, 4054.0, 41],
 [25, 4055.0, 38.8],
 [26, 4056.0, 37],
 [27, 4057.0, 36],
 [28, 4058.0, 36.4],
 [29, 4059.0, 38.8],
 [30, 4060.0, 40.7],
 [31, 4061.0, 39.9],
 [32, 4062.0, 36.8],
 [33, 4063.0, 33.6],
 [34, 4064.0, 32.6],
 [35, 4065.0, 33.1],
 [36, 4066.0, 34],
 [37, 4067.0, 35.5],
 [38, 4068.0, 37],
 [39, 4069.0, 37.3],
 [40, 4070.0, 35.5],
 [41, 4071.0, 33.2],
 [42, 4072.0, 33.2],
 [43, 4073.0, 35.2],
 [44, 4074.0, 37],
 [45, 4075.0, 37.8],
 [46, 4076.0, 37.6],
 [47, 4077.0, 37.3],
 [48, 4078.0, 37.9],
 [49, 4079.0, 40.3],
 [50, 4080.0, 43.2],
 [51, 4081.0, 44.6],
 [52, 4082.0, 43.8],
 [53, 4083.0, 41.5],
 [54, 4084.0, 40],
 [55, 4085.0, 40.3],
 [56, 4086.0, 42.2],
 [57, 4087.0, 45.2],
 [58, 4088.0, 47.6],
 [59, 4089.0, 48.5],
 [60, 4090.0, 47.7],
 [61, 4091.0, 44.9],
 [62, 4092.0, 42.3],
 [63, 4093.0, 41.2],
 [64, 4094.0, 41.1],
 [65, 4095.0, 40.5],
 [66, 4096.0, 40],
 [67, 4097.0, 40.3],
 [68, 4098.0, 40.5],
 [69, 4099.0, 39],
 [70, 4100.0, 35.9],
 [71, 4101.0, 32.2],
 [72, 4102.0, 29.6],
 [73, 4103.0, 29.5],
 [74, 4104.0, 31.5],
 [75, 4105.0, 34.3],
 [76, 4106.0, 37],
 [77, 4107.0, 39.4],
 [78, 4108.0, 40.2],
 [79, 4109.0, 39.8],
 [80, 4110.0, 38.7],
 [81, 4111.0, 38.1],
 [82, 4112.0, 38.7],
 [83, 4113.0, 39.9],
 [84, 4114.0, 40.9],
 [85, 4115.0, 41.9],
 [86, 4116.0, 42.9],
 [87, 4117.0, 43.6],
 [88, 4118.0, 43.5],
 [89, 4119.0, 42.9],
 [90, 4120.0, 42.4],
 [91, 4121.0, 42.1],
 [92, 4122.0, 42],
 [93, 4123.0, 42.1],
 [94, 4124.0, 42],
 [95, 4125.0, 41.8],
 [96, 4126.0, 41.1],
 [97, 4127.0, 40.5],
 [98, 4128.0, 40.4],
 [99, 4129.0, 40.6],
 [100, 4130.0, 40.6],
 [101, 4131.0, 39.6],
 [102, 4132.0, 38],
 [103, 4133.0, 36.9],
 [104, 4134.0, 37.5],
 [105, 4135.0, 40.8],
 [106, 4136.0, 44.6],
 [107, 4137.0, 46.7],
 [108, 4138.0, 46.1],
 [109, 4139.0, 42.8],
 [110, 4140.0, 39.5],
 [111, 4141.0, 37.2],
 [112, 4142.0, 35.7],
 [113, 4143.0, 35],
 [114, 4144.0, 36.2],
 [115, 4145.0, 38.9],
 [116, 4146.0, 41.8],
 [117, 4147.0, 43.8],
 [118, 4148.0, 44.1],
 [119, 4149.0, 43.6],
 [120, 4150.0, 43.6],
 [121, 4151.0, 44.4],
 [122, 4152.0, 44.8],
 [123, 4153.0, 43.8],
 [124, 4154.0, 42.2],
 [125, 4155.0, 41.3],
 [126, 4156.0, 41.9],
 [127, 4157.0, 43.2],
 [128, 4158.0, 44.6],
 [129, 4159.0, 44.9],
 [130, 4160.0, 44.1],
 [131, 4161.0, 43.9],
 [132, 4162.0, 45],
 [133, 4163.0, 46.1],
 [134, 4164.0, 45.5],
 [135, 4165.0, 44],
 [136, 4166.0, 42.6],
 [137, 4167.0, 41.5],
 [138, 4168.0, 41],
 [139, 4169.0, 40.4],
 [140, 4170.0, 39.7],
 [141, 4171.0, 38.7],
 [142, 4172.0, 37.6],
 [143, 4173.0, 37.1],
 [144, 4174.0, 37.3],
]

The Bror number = -0.02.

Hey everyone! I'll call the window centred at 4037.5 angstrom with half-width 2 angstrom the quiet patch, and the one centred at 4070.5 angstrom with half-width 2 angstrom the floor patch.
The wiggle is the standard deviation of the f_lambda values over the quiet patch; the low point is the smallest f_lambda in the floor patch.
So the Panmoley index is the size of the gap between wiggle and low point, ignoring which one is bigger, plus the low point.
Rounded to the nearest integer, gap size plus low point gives 65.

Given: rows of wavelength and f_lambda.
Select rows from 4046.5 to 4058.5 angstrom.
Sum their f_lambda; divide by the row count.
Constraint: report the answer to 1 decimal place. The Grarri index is 38.8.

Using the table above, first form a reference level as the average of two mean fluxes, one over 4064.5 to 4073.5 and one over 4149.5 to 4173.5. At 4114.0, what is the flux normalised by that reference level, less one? 0.056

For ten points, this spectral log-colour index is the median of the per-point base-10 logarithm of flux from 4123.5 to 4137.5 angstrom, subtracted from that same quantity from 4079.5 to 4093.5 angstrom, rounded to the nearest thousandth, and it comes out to 0.030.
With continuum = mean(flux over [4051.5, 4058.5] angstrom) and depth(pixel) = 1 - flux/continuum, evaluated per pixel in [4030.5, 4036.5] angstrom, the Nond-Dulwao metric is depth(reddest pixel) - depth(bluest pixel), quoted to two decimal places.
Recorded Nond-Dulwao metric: -0.12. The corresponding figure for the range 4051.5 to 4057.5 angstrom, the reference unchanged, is 0.19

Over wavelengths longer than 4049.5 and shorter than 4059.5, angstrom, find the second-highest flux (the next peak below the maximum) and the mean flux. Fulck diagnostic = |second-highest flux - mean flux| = 3.1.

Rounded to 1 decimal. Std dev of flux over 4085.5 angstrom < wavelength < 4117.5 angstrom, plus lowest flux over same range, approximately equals 34.2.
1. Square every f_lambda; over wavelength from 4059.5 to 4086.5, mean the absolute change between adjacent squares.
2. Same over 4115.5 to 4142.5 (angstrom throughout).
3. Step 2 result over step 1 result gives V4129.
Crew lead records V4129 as 0.87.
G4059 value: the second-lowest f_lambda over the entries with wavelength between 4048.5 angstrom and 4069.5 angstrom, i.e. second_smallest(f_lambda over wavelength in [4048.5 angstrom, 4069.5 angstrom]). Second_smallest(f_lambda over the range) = 33.1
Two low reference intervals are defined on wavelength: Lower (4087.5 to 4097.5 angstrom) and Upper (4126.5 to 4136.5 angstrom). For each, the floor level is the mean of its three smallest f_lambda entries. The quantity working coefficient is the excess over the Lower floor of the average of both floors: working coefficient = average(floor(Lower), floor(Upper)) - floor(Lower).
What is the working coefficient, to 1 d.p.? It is -1.4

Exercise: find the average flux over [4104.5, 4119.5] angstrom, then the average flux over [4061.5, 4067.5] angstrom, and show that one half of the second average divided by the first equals 0.427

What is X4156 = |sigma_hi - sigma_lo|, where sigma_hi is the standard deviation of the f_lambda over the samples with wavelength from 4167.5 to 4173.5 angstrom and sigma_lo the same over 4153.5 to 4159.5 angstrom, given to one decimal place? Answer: 0.1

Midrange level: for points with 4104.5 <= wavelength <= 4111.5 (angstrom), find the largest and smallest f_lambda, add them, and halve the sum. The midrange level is 37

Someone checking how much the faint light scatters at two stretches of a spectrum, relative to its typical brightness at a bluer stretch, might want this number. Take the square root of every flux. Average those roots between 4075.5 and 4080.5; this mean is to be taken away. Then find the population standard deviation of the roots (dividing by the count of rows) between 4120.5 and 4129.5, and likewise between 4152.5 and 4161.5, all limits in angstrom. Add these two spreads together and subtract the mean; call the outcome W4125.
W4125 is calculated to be -6.12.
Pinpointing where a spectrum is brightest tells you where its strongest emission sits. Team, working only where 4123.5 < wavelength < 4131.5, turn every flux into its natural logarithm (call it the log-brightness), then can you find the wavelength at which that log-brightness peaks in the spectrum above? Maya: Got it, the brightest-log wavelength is 4124.0 angstrom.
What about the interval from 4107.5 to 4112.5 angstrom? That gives 4108.0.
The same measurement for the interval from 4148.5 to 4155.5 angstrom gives 4152.0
